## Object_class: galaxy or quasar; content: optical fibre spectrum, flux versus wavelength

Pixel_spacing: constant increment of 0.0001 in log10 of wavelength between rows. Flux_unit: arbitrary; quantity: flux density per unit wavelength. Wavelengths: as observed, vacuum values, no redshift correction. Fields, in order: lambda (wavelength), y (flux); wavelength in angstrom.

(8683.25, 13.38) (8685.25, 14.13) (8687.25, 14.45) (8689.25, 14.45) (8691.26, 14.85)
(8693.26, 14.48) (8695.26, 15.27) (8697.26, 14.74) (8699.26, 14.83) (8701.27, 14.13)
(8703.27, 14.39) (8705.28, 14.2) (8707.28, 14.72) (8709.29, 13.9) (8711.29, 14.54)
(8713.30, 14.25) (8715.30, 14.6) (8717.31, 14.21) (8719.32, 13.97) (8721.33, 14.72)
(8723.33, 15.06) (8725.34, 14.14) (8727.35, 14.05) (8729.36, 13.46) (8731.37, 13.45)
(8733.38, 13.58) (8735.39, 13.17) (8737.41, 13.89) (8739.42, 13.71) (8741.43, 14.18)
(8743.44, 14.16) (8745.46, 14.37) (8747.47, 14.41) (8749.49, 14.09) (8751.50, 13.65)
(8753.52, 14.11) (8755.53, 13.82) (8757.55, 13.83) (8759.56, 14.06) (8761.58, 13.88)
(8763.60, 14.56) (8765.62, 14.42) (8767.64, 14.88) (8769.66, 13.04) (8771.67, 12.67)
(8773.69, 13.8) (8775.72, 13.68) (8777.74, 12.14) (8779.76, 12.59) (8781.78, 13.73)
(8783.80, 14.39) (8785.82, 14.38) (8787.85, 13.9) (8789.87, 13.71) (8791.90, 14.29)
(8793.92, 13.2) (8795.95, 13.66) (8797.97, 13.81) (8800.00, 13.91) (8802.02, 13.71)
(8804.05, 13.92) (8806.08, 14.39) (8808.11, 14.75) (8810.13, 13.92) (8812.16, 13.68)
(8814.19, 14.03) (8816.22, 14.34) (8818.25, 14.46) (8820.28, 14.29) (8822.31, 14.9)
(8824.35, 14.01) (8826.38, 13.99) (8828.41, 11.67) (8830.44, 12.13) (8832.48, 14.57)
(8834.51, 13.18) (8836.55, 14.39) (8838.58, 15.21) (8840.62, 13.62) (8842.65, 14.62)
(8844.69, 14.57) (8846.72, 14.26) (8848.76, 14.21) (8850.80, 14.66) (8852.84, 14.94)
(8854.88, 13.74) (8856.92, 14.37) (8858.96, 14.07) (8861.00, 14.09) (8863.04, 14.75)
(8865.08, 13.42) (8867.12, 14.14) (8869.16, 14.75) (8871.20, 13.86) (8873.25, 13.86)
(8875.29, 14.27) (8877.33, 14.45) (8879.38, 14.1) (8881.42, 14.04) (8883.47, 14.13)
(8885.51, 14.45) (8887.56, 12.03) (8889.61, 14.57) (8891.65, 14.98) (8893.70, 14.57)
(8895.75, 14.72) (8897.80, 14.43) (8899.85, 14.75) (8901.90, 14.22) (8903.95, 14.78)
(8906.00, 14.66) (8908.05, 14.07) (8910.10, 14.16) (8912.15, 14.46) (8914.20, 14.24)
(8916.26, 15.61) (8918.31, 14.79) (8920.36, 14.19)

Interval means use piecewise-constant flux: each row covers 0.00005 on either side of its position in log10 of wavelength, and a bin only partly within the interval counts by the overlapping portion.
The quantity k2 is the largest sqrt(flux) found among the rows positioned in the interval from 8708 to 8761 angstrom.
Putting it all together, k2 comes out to 3.88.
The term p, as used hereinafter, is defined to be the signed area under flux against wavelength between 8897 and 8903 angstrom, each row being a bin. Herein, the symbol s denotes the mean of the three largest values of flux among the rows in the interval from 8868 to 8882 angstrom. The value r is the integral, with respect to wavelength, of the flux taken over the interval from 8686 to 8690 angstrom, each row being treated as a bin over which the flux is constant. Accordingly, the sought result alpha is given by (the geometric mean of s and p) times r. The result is 2047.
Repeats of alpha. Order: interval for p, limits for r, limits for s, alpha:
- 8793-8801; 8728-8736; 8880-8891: 4266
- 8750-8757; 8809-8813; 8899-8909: 2097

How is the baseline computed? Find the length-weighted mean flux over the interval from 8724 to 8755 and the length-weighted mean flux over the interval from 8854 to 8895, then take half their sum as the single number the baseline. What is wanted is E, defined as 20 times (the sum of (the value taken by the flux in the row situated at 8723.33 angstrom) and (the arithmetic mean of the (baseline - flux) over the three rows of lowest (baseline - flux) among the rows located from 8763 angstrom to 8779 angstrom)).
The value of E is 289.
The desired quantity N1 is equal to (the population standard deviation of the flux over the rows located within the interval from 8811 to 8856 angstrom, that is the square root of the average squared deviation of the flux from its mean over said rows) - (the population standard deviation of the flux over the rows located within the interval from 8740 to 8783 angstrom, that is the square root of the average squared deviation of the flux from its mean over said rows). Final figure 0.16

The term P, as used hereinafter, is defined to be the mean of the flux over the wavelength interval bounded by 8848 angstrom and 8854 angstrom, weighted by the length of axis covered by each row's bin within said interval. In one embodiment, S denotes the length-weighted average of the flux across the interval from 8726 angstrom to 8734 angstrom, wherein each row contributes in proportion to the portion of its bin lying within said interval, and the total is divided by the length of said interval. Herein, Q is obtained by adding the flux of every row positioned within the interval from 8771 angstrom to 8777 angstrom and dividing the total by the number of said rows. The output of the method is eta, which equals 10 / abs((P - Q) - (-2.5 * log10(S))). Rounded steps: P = 14.6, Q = 13.4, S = 13.7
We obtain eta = 2.5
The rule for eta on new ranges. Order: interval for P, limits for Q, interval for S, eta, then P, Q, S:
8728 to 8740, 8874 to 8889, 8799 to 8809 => 4.0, 13.5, 13.9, 14.1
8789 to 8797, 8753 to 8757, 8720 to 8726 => 3.8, 13.7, 14.0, 14.6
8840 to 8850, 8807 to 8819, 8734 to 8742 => 3.4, 14.3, 14.2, 13.7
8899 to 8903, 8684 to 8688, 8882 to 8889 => 3.3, 14.5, 14.3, 13.6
